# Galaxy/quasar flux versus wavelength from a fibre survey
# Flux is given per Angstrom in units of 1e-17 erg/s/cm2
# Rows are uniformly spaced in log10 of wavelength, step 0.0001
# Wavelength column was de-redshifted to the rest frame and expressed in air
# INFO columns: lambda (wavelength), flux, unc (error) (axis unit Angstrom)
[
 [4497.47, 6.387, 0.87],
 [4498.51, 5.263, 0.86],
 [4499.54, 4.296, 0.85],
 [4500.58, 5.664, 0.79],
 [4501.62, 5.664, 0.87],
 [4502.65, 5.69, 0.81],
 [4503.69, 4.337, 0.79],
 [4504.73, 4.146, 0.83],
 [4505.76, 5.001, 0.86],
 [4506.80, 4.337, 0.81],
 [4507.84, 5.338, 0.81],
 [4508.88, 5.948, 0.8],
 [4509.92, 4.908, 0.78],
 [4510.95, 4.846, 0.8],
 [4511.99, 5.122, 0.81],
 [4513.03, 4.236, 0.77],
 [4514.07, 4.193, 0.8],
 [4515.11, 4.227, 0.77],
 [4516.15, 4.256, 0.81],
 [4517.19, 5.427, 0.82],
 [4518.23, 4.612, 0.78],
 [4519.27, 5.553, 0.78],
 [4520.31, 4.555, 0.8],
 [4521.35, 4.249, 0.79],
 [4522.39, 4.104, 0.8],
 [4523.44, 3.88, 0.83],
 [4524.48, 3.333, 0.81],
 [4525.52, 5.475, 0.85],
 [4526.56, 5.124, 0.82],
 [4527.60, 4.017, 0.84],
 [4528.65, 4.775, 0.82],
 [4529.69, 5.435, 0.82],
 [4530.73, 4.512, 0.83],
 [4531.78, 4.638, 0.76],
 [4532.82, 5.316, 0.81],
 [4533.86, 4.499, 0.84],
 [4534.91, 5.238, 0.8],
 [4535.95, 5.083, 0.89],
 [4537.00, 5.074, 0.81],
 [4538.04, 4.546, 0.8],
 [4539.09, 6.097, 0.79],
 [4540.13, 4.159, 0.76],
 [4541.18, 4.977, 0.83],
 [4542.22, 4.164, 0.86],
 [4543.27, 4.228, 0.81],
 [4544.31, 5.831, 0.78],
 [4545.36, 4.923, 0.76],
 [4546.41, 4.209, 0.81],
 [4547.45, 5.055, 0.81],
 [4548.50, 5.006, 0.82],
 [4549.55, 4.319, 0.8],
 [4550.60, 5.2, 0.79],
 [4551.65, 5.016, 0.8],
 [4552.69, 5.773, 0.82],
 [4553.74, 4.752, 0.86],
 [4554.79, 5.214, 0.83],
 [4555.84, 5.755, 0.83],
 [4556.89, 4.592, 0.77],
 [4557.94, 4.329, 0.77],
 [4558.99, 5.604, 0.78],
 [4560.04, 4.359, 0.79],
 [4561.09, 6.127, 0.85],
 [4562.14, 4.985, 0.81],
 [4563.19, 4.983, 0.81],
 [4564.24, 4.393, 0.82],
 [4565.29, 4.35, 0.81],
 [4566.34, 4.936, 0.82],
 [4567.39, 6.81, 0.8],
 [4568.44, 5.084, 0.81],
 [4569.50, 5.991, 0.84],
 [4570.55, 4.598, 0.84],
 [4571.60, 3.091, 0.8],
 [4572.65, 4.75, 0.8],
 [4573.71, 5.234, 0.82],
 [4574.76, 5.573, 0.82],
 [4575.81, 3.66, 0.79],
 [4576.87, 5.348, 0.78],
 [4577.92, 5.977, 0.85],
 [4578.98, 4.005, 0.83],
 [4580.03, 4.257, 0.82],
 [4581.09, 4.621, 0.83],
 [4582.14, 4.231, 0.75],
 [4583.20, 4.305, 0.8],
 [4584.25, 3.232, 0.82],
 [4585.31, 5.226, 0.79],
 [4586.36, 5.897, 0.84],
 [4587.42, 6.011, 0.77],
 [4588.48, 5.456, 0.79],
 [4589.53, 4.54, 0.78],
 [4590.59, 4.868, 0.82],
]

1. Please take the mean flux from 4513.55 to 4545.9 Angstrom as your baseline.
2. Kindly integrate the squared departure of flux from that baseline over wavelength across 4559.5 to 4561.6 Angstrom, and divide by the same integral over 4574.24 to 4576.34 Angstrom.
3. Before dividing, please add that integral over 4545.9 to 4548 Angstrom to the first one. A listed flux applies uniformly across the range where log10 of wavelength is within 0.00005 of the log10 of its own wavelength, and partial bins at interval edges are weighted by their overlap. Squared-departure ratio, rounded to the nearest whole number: 1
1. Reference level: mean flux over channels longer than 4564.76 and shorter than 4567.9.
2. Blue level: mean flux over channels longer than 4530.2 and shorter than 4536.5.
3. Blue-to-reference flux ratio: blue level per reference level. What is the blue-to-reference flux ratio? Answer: 0.91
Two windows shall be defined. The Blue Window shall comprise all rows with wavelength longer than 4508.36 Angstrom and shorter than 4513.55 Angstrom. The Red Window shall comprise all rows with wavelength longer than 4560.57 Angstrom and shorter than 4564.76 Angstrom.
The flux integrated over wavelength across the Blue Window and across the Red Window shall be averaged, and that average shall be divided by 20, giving 1.19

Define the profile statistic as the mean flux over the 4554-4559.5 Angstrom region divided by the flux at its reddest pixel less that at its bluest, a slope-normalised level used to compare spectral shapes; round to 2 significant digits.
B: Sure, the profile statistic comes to 13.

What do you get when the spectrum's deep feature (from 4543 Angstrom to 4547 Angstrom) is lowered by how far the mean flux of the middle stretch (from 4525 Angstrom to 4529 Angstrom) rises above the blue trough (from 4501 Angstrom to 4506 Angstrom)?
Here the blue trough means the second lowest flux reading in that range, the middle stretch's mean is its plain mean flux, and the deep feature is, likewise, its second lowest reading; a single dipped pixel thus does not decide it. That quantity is 3.72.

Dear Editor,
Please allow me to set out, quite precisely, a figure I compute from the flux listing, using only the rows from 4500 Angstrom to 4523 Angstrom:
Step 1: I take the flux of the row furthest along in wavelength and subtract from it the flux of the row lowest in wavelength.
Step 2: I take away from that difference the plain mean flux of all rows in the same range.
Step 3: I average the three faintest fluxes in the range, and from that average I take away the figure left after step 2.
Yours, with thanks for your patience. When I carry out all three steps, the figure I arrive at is 10.5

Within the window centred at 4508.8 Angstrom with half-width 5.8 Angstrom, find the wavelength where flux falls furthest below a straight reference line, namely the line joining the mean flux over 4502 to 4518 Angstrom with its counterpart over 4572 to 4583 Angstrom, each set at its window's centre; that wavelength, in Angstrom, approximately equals 4504.73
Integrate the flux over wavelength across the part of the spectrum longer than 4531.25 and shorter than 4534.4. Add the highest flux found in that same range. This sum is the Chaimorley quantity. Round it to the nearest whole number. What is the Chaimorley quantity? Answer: 20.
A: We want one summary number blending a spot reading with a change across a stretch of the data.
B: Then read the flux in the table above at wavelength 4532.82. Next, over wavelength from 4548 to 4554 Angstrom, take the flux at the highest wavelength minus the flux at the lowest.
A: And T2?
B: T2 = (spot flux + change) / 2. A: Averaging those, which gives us 2.5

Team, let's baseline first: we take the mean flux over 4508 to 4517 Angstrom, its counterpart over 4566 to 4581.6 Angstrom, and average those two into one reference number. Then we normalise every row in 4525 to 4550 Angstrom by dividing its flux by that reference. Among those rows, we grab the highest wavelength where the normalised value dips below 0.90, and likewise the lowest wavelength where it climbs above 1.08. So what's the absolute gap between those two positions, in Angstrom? 24.0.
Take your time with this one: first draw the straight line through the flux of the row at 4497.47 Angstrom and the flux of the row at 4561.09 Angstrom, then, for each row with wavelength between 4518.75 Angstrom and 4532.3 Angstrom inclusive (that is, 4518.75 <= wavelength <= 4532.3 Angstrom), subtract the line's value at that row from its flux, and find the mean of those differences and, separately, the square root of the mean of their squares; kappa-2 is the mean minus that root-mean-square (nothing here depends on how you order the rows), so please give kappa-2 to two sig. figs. -3.5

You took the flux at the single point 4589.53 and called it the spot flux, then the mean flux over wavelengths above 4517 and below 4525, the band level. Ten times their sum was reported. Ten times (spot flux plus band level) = 90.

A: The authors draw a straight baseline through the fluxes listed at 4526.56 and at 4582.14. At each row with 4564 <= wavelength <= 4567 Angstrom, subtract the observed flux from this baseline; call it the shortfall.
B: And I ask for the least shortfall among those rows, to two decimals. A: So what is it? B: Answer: -0.45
